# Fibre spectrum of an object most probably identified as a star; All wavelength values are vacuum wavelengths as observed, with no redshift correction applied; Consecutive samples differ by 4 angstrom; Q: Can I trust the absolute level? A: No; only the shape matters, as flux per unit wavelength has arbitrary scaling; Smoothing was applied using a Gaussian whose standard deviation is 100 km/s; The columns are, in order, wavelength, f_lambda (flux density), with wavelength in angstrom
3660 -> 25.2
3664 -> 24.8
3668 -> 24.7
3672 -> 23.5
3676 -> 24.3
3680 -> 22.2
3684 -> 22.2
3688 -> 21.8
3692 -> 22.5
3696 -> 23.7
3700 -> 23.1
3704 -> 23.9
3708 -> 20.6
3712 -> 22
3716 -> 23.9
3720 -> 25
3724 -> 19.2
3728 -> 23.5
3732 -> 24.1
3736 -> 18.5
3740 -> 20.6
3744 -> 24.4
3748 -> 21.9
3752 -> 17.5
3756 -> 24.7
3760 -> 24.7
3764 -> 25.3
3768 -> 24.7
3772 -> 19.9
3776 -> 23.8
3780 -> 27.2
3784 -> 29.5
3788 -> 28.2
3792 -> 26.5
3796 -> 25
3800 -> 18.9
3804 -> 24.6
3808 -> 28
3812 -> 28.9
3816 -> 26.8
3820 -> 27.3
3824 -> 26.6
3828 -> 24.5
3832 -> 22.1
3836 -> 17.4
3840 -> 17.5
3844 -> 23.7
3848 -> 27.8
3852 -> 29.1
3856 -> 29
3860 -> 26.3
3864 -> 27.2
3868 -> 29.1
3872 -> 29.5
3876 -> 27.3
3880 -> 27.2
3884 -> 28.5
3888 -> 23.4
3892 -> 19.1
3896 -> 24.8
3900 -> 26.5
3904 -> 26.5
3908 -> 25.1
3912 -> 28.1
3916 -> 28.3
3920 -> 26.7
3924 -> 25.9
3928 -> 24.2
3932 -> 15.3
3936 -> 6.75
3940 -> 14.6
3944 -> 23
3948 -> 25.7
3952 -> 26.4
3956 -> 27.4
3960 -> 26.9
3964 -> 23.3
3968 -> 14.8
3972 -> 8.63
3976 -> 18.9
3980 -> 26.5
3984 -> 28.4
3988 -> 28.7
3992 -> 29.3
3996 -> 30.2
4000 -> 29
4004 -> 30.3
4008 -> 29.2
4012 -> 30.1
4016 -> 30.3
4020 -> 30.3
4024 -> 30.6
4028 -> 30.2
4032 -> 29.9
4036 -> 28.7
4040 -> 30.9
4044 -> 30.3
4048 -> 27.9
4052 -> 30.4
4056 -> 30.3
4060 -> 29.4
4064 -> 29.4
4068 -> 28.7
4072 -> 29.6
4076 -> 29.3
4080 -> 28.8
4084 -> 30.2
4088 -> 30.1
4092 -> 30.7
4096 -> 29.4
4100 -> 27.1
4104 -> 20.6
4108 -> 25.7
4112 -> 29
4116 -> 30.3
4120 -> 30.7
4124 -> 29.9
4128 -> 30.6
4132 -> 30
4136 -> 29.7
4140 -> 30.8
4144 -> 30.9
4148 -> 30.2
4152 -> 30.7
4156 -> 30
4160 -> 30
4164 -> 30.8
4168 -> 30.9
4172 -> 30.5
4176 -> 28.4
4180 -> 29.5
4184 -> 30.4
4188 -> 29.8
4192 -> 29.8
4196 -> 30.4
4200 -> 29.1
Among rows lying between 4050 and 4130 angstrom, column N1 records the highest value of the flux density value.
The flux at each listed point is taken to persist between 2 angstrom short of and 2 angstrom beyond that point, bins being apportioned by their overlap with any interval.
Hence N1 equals 30.7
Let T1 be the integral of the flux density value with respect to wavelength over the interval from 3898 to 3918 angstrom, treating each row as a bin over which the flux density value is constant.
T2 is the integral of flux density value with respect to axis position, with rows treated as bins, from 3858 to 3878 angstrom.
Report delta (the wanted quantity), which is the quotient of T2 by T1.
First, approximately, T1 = 538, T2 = 558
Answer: 1.04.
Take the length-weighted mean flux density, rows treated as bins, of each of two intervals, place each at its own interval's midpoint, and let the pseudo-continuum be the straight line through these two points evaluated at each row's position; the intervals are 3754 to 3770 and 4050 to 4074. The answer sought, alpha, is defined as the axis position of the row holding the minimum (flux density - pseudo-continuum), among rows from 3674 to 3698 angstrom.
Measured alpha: 3688 angstrom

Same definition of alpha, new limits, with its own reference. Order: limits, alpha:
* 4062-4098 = 4080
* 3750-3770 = 3752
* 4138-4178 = 4176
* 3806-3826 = 3824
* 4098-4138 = 4104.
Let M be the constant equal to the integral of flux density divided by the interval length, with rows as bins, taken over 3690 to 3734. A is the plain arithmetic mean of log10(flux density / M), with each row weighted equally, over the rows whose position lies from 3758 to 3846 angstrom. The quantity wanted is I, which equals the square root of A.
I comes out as 0.164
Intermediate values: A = 0.027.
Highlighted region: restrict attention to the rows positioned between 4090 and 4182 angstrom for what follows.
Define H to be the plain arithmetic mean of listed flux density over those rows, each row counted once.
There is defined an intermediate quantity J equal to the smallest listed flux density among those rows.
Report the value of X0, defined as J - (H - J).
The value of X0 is 11.8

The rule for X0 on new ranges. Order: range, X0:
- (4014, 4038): 27.4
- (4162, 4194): 26.8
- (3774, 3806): 12.3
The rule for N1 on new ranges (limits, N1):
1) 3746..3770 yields 25.3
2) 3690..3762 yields 25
